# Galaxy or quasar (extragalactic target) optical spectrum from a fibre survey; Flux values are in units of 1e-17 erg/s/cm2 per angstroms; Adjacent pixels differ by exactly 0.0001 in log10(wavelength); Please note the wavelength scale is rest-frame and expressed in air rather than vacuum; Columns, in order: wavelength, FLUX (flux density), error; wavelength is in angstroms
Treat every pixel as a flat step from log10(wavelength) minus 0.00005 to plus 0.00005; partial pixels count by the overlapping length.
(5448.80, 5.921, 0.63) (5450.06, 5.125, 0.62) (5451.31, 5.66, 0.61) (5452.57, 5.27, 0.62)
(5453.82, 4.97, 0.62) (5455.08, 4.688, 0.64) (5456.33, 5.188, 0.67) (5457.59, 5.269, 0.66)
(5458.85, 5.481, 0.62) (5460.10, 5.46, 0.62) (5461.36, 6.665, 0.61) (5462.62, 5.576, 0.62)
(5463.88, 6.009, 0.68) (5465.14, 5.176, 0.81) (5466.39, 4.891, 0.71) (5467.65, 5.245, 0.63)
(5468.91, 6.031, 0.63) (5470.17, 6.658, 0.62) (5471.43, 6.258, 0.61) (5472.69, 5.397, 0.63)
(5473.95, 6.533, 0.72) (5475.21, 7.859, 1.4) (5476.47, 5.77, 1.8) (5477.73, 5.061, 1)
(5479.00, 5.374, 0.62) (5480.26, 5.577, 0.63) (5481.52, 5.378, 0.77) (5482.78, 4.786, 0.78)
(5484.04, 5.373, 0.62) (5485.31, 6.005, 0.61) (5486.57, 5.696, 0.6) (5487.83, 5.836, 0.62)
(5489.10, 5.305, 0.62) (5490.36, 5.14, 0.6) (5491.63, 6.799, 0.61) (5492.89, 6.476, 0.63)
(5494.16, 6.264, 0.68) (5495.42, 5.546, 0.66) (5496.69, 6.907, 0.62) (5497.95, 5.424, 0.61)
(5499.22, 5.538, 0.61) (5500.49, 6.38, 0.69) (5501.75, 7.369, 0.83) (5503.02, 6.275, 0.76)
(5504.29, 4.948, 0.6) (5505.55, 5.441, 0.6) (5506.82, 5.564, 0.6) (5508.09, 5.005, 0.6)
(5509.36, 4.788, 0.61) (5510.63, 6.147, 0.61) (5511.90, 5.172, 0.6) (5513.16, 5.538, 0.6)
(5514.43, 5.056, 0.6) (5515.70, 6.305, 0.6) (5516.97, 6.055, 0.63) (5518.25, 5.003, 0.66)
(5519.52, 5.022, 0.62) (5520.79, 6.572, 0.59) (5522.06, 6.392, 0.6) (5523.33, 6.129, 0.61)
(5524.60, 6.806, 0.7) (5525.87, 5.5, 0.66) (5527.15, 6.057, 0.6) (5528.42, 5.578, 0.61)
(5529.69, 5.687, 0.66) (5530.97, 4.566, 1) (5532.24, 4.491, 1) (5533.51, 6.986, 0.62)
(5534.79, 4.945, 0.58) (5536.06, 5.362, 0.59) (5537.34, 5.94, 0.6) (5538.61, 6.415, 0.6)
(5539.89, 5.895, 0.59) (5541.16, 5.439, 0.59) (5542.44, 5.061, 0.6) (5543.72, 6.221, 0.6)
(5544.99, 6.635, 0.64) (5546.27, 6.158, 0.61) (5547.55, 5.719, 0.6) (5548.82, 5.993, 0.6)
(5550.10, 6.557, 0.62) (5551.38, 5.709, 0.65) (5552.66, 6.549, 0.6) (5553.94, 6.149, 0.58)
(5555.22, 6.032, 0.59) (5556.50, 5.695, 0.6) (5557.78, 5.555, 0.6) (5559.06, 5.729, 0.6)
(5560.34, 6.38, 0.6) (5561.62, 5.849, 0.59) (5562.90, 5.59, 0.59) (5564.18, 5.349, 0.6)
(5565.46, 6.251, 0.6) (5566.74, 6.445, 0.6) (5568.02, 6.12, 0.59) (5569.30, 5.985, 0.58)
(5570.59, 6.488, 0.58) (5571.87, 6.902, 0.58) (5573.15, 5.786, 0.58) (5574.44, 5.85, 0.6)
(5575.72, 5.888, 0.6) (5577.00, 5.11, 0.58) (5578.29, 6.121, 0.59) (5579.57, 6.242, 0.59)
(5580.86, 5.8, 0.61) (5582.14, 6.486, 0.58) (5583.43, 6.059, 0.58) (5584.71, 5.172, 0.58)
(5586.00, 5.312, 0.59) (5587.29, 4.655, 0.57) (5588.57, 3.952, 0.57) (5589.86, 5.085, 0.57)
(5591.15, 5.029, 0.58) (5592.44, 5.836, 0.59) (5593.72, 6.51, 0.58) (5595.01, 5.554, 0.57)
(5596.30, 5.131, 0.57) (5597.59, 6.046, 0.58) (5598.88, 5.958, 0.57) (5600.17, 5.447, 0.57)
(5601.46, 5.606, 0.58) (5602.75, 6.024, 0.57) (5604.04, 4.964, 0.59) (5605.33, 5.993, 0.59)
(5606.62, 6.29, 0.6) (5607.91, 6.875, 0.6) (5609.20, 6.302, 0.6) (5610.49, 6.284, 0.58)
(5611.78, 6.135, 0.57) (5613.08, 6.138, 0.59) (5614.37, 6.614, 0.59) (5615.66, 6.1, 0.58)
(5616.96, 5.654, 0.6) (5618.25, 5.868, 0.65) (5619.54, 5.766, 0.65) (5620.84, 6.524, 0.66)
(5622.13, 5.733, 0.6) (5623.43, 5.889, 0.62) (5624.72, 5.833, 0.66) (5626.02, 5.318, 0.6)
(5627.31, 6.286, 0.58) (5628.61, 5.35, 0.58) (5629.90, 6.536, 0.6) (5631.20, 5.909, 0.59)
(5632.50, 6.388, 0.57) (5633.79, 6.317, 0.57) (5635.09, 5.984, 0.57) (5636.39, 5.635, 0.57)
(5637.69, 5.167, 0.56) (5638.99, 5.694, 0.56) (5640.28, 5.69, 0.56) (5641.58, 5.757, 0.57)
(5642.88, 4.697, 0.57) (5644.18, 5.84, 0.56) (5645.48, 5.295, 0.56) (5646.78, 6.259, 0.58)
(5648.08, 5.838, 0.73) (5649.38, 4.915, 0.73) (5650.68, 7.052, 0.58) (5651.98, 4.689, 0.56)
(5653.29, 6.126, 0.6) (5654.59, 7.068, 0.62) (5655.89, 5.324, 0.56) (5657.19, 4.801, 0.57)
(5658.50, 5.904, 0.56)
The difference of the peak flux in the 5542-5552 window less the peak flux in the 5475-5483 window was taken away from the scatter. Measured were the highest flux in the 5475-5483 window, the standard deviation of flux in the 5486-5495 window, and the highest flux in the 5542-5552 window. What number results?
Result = 1.8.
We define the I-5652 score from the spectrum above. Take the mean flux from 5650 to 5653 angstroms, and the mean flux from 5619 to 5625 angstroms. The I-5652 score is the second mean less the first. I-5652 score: 0.08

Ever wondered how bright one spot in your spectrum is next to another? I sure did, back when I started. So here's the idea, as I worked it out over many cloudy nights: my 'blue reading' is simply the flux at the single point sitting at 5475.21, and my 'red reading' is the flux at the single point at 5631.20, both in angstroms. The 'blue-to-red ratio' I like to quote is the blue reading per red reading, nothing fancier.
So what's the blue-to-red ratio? 1.33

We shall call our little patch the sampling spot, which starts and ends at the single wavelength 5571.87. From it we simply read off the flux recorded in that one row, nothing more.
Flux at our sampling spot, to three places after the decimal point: 6.902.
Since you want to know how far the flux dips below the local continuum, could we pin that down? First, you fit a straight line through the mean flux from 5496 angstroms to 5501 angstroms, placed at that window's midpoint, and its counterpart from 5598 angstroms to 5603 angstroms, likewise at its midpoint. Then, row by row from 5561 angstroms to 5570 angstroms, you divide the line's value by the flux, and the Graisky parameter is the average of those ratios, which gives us 0.99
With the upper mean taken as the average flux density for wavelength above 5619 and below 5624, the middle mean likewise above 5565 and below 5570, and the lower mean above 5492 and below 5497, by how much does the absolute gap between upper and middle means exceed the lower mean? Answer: -6.1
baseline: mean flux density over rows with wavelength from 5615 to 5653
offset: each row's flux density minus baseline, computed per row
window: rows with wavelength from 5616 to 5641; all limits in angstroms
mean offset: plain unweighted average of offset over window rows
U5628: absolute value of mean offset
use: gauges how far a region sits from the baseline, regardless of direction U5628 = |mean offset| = 0.08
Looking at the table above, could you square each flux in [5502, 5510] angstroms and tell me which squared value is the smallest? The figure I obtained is 22.9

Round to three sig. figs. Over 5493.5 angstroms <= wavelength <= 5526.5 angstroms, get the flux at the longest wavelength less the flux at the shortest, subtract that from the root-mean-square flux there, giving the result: 6.62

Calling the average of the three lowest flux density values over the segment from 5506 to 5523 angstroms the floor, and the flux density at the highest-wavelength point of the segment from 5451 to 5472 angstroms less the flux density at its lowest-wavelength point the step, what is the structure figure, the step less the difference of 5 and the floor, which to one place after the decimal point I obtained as 0.5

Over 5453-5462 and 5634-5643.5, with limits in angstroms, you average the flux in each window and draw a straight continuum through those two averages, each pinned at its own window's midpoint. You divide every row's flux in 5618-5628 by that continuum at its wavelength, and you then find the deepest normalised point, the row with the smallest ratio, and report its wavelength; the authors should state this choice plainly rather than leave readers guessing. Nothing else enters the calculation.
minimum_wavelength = 5626.02 angstroms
